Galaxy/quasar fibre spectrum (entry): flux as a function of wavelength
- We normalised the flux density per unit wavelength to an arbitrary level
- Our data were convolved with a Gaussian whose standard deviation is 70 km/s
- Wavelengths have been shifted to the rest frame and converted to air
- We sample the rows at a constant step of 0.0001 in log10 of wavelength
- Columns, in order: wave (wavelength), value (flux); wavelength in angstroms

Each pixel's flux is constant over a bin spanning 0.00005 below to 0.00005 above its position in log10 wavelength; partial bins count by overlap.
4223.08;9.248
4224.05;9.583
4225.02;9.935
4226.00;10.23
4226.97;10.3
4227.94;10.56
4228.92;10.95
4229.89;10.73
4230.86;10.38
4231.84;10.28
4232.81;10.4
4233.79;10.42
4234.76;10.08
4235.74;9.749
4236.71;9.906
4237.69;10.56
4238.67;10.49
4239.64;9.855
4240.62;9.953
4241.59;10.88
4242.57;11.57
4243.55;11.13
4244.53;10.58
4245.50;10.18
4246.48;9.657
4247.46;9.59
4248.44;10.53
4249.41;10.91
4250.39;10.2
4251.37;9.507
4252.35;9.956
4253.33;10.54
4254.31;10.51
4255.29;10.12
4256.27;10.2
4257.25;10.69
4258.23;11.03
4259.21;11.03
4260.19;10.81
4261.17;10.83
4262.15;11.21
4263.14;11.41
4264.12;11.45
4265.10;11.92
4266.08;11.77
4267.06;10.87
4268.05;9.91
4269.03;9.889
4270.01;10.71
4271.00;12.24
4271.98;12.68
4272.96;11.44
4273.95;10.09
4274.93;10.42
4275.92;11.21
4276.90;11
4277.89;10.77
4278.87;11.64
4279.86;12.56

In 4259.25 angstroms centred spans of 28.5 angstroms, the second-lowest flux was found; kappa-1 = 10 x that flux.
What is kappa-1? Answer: 96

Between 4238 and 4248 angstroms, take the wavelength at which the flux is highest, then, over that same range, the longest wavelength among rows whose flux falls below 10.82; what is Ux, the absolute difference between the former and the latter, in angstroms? 4.9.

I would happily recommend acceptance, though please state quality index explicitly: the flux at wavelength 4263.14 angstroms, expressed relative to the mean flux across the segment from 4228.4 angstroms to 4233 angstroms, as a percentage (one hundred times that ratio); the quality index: 108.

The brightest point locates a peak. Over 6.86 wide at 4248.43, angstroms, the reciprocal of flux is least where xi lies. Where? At 4249.41 angstroms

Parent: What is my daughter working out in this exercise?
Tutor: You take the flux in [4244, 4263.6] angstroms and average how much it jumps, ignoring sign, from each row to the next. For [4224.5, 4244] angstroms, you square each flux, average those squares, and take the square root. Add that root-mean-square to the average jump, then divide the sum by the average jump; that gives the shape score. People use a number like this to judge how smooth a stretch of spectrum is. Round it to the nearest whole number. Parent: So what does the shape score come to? 30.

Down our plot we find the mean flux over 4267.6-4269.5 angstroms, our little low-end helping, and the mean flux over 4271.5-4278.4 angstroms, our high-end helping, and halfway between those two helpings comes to 10.5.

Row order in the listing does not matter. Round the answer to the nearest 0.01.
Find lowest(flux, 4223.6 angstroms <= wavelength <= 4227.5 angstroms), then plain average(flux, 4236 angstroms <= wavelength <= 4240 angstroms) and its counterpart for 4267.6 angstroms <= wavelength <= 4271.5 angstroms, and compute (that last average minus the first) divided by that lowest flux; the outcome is 0.05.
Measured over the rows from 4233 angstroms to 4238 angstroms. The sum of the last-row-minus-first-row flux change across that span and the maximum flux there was 10.7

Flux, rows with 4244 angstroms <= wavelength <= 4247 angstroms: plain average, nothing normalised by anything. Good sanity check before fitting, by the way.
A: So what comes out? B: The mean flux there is 10.1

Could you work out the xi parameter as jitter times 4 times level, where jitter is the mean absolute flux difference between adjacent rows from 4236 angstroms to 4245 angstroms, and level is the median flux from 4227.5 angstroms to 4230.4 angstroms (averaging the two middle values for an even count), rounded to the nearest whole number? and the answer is 22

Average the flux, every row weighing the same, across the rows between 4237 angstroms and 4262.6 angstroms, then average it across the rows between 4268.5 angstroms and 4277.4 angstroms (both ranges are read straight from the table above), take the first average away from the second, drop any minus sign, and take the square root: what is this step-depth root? 0.8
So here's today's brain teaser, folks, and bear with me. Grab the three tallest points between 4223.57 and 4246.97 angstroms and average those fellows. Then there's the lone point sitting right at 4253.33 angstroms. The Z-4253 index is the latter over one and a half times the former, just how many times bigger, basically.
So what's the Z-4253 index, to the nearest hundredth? 0.63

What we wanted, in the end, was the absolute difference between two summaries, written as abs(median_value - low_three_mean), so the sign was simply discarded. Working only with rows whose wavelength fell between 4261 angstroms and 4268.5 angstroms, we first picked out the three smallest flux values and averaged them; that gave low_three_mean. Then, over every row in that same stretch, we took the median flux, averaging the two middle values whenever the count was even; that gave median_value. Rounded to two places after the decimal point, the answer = 0.77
